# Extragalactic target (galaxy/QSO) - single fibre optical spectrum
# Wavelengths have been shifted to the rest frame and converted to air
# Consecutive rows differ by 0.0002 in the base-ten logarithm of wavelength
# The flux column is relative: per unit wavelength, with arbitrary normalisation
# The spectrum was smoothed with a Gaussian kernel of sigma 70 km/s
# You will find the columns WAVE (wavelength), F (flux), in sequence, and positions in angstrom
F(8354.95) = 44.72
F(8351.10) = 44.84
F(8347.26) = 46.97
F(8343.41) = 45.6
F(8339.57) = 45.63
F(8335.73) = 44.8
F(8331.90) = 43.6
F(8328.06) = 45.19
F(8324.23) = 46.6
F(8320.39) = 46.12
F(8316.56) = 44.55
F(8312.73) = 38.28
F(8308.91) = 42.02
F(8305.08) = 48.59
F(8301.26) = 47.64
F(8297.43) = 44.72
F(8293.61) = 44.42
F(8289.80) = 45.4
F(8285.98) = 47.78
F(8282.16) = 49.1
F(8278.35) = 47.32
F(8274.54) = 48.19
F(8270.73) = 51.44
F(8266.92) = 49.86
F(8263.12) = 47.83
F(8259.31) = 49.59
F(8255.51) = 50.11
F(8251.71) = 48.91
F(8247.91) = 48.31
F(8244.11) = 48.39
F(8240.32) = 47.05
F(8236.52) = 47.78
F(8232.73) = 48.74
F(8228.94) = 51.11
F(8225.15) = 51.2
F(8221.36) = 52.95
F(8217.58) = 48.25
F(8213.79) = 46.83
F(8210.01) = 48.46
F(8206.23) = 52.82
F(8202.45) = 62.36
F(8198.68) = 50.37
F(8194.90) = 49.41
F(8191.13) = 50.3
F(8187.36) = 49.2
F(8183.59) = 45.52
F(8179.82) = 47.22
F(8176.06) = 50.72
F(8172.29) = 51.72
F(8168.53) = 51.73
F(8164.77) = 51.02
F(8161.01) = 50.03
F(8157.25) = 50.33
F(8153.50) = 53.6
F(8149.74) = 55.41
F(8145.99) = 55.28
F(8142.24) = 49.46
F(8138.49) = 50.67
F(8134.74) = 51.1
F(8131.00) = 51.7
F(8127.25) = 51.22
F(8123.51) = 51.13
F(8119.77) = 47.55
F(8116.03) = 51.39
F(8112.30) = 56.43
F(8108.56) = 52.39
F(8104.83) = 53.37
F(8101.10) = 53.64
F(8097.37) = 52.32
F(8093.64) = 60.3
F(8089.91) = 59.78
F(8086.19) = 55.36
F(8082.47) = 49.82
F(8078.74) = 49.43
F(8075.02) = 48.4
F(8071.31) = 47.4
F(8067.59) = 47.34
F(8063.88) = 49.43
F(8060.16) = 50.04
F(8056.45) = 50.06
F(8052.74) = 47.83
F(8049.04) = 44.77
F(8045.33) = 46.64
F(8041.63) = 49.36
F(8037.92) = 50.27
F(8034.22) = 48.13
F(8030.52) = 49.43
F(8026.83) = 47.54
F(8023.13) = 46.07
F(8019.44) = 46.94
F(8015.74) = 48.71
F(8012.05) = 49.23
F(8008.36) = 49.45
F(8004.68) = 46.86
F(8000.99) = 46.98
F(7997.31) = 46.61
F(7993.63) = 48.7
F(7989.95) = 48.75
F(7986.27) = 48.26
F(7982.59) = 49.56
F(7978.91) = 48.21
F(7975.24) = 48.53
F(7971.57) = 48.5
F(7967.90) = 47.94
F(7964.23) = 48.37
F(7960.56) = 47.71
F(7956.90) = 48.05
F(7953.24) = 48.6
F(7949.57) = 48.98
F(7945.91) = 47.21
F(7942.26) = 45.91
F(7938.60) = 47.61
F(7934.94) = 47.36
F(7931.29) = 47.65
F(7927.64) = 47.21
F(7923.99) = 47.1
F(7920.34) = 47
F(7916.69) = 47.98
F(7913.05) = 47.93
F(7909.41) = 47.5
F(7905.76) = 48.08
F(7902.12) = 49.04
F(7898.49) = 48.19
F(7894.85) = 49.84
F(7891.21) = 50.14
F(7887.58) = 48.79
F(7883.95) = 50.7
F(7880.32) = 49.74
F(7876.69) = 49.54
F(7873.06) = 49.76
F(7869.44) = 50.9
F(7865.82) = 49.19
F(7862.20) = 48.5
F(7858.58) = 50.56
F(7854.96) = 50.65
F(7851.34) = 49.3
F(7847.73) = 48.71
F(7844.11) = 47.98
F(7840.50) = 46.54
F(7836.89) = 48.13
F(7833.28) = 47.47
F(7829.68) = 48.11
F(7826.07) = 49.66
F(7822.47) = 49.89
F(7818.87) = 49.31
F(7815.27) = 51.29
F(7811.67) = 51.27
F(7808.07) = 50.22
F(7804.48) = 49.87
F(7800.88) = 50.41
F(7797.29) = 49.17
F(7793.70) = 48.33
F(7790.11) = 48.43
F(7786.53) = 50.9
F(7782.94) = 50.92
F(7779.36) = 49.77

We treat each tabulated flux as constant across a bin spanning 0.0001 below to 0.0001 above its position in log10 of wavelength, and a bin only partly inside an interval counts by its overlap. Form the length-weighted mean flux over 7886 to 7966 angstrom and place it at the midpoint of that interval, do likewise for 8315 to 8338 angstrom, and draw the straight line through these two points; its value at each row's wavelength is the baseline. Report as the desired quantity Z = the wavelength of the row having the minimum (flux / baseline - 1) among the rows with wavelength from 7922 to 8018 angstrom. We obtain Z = 7942.26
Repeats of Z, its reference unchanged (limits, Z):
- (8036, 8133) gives 8049.04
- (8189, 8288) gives 8213.79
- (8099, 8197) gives 8183.59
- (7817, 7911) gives 7840.50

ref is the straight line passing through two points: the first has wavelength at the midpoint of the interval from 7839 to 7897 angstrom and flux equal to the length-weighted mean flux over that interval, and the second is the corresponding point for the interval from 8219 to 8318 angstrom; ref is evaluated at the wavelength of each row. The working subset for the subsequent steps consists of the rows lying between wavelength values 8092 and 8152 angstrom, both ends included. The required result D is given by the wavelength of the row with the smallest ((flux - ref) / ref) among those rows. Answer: 8119.77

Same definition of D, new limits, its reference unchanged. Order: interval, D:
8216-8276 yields 8240.32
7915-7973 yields 7942.26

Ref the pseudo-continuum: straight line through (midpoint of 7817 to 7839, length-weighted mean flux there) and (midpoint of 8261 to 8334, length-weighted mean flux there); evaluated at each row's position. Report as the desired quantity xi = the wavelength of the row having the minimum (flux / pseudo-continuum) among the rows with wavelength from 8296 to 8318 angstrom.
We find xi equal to 8312.73 angstrom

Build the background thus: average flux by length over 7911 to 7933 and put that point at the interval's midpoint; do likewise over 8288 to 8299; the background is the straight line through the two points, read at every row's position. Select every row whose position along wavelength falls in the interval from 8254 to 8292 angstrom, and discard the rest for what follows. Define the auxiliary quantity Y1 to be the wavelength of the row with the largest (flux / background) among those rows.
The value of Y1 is 8270.73 angstrom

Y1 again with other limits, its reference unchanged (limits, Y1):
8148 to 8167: 8149.74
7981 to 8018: 8008.36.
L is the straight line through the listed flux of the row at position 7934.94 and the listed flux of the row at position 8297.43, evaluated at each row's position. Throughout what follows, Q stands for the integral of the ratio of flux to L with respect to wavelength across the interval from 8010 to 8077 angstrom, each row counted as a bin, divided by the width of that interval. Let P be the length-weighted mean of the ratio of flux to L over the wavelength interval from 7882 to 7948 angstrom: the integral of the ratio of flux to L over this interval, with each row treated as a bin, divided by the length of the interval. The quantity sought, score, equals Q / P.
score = 1.02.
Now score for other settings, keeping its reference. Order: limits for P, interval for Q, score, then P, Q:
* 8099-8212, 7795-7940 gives 0.91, 1.13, 1.02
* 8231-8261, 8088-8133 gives 1.08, 1.08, 1.16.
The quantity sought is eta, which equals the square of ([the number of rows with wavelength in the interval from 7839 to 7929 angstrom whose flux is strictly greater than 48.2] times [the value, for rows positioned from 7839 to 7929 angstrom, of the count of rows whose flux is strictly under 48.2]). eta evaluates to 22500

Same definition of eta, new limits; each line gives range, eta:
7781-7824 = 0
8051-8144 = 7056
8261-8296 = 324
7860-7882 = 0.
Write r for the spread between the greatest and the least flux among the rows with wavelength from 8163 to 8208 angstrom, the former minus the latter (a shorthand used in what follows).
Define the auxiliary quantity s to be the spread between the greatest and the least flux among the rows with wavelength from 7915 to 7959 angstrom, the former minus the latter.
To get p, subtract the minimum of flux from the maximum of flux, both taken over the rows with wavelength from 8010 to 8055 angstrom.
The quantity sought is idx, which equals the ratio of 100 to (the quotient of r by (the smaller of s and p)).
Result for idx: 18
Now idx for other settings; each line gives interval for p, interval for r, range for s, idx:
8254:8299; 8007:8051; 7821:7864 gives 75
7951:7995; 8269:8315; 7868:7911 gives 14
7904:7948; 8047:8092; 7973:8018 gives 14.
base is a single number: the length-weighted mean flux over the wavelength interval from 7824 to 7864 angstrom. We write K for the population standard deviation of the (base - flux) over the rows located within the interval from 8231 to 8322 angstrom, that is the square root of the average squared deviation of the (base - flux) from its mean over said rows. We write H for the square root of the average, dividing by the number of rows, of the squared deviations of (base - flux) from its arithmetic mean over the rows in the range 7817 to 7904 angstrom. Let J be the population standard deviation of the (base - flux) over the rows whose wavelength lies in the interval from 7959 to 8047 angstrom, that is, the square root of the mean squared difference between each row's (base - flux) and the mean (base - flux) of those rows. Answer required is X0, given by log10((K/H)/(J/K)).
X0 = 0.8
